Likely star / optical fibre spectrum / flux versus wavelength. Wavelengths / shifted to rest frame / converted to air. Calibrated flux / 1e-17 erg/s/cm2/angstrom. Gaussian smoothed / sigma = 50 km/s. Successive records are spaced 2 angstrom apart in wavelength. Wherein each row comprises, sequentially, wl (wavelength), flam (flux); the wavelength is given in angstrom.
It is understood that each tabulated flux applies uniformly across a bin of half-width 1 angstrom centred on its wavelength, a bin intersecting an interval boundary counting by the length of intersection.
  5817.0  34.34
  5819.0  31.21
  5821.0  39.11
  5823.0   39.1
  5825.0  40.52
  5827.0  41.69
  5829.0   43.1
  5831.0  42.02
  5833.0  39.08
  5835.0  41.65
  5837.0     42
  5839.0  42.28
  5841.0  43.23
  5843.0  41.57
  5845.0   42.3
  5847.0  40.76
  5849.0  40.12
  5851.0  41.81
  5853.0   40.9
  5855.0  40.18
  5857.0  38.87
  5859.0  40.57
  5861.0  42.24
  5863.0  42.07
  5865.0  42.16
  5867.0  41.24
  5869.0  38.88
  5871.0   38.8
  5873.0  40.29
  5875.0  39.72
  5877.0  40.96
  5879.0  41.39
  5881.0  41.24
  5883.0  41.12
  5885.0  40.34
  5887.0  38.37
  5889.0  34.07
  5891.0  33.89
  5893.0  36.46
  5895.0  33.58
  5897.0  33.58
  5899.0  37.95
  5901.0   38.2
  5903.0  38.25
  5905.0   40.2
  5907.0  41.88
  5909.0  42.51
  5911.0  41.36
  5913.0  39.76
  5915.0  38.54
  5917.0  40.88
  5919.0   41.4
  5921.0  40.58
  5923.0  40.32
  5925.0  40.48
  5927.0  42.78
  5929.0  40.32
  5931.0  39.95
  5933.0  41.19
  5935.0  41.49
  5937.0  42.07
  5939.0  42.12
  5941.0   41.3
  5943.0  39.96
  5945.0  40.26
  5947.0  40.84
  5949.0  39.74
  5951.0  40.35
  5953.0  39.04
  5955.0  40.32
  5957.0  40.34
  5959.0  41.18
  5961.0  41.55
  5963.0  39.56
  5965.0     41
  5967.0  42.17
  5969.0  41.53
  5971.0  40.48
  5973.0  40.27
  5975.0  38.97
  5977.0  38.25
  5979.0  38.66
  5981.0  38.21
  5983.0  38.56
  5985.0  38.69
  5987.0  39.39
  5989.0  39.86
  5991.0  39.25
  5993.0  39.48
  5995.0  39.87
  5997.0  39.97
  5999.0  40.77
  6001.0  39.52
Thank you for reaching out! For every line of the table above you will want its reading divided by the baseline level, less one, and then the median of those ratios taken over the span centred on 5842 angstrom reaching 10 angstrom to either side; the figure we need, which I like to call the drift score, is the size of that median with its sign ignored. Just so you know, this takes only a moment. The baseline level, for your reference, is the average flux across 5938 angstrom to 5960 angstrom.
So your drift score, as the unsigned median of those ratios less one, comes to 0.030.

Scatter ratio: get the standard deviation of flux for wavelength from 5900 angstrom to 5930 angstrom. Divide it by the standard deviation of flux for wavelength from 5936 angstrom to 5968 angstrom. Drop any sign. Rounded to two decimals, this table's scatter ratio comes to 1.48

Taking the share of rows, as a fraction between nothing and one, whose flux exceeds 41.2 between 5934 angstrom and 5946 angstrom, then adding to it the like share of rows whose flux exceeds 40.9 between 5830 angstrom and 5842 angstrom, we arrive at 1.50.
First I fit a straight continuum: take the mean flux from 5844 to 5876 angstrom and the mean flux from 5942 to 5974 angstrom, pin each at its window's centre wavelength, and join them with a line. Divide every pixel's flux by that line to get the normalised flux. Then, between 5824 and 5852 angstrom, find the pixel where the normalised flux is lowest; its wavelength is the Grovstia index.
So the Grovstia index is 5833.0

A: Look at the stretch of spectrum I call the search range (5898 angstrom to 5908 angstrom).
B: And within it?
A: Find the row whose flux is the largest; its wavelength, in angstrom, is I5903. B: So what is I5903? 5907.0 angstrom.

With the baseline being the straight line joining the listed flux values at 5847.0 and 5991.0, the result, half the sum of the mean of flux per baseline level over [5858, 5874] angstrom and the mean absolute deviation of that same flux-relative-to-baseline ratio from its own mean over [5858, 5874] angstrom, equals 0.517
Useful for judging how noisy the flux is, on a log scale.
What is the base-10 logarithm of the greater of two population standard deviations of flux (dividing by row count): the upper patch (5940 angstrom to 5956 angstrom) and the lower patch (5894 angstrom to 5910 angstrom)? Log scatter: 0.50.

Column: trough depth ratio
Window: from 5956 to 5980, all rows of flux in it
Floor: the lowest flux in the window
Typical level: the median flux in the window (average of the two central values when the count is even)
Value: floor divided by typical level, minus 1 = -0.053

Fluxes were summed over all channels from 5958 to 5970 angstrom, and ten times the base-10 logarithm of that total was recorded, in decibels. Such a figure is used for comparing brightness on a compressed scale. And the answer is 23.9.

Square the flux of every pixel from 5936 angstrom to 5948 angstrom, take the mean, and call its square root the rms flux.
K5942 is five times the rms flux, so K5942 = 205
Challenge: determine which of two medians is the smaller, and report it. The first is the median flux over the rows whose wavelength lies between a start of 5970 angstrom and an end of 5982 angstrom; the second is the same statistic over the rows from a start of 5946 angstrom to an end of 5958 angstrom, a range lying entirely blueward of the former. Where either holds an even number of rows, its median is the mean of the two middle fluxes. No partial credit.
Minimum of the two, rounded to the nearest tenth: 38.8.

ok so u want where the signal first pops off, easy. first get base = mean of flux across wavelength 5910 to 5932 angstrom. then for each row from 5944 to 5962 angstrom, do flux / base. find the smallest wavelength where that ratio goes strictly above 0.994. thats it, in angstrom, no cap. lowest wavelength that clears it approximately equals 5947.0 angstrom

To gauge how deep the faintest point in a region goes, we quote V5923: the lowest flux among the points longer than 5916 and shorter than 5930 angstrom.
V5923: 40.32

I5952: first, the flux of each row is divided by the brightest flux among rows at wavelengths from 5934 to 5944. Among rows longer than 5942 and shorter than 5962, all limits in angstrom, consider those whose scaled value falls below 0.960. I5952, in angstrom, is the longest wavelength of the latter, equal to 5957.0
